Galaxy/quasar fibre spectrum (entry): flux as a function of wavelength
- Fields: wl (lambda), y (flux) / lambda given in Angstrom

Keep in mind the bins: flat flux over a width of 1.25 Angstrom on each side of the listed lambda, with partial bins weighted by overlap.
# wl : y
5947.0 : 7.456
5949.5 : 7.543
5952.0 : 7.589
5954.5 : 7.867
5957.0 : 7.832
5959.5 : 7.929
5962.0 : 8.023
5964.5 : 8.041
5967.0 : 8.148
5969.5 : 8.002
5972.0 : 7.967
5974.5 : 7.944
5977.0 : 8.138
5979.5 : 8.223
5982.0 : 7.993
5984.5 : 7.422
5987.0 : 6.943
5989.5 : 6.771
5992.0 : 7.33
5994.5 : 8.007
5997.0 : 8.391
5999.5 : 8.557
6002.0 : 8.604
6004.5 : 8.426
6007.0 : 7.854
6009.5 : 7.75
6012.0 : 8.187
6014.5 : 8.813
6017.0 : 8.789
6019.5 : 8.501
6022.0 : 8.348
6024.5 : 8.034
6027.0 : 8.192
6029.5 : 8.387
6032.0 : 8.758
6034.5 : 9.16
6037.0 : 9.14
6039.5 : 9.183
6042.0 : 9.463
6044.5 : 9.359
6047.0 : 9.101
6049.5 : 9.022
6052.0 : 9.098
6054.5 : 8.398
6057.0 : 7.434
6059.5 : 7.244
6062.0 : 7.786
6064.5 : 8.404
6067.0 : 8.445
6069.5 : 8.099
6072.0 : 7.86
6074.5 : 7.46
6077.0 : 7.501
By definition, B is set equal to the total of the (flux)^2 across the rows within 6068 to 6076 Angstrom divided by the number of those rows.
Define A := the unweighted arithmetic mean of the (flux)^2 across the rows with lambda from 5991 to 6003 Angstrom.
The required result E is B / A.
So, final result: 0.91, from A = 67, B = 61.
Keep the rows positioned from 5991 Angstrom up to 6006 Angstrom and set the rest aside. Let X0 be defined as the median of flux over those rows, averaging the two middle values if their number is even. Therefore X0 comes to 8.4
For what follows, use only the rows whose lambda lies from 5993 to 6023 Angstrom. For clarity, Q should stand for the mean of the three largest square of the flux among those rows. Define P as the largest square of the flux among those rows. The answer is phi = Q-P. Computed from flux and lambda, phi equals -1.4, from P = 78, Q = 76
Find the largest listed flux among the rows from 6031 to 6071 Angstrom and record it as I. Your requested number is 9.463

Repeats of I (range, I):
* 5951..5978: 8.148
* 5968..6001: 8.557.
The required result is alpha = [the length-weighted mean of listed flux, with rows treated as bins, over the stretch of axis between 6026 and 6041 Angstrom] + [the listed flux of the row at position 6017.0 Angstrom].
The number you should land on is 17.6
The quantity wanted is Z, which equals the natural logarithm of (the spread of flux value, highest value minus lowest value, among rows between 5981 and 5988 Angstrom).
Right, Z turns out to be 0.0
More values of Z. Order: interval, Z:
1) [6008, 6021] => 0.1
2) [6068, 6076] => -0.4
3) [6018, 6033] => -0.3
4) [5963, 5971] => -1.9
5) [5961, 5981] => -1.3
